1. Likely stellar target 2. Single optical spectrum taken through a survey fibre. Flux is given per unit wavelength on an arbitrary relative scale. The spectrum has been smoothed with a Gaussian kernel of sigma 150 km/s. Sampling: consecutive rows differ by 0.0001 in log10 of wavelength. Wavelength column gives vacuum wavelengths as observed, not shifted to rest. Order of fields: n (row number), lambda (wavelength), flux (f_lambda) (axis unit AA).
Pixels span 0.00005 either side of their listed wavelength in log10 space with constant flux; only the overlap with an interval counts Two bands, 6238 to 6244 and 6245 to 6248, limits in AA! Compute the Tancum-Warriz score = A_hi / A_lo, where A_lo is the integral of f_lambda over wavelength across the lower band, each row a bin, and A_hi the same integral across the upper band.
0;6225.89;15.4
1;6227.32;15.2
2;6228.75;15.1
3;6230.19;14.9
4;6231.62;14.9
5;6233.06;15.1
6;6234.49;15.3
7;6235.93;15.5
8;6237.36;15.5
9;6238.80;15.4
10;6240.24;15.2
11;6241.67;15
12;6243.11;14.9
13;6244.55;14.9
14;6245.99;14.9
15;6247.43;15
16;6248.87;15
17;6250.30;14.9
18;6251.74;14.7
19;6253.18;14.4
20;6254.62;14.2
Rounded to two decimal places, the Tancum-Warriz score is 0.49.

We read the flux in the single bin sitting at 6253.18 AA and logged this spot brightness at 14.4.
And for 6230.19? 14.9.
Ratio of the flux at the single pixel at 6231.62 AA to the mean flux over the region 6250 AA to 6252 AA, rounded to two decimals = 1.01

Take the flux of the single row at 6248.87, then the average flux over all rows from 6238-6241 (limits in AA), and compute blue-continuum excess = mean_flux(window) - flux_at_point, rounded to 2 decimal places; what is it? 0.30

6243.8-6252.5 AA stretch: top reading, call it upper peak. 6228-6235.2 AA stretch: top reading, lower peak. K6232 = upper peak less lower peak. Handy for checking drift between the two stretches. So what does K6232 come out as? -0.3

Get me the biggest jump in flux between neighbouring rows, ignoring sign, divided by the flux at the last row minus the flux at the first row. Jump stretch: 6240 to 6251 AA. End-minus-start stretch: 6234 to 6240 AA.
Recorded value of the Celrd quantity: 2.0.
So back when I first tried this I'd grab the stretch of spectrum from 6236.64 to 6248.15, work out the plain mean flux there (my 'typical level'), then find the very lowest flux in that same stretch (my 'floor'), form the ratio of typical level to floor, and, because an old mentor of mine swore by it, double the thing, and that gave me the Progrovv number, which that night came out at 2.03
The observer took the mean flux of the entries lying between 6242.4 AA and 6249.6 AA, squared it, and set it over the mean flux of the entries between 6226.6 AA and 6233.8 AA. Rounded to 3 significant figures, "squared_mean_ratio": 14.8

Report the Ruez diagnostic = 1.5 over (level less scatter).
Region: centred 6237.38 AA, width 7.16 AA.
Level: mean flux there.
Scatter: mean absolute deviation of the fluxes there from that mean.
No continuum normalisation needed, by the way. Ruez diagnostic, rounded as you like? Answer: 0.0982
